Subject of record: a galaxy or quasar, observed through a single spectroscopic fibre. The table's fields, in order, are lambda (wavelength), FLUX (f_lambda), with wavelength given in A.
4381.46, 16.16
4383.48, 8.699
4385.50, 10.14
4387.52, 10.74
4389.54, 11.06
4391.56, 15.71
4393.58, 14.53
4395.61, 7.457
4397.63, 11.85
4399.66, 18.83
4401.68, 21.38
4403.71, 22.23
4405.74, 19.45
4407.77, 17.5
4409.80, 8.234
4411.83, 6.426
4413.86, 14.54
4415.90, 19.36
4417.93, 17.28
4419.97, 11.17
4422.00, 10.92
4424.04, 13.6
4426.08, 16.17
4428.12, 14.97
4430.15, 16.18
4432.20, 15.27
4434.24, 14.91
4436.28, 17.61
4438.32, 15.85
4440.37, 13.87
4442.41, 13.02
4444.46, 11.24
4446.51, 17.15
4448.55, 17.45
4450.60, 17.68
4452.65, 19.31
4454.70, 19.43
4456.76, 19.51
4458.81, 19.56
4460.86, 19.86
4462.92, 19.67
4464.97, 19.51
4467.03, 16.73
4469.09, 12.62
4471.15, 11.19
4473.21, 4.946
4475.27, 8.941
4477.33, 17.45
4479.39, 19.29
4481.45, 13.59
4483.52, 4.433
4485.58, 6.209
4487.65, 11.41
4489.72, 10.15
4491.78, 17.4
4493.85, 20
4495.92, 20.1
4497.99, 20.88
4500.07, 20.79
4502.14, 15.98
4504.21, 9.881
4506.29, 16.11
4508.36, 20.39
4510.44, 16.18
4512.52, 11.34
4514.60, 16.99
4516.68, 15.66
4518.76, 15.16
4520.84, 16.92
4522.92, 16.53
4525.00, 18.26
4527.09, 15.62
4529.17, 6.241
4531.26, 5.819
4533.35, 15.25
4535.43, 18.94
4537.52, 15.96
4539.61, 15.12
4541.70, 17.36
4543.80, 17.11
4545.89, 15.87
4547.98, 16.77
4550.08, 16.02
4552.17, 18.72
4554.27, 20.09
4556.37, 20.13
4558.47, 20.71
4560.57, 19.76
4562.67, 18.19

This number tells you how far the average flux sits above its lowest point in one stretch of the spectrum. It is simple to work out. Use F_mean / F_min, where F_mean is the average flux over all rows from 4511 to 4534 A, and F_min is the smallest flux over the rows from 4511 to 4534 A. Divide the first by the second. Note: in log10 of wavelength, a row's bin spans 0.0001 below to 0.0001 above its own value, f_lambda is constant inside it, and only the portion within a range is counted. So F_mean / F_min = 2.4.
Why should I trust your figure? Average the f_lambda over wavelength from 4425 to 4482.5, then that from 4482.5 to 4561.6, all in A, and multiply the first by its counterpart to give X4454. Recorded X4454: 248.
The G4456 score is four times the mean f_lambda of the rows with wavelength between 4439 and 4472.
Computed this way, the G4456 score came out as 67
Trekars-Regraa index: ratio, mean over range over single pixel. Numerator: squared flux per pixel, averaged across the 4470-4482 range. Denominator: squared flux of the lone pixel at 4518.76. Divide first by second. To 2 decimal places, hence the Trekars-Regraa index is 0.79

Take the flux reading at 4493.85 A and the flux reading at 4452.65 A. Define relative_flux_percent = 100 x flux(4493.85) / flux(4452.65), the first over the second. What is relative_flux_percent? 104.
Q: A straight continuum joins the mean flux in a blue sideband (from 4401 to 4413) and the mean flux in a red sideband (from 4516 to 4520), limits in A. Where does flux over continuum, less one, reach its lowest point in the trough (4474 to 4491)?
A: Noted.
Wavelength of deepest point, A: 4483.52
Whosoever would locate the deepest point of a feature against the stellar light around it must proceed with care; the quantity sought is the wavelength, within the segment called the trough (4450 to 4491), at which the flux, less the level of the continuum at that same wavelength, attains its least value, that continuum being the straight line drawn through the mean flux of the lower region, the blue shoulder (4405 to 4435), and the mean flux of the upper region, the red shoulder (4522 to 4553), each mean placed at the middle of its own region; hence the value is 4483.52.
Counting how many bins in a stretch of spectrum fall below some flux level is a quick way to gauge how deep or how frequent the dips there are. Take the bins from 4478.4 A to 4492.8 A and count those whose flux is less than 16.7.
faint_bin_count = 5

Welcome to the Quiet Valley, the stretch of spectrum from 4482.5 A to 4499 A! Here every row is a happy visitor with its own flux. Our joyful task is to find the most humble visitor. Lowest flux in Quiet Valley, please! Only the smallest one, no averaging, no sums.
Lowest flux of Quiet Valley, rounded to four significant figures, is 4.433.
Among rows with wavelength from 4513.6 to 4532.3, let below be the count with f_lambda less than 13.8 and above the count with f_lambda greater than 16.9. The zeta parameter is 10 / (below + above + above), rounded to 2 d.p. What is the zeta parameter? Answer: 1.25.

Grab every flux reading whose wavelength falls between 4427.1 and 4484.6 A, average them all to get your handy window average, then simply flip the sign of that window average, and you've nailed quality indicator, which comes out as -15.4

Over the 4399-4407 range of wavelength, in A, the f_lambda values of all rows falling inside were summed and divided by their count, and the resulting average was 20.5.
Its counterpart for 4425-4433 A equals 15.6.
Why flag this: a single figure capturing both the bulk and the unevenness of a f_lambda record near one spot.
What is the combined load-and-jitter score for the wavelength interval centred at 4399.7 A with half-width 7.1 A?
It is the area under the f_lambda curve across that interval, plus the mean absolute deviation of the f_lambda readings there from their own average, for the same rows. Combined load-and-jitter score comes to 239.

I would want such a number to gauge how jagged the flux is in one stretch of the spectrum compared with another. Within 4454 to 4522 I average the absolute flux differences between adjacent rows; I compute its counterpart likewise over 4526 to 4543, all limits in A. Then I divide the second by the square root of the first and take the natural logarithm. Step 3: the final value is 0.83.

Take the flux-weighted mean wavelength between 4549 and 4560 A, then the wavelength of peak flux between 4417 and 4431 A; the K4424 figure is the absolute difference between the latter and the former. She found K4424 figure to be 136.6 A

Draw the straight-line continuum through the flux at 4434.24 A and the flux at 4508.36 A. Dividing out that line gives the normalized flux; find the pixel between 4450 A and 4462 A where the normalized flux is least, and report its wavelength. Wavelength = 4450.60 A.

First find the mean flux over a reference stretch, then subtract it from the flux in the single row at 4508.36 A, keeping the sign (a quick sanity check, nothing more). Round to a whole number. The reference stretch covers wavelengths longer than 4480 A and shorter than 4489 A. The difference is 11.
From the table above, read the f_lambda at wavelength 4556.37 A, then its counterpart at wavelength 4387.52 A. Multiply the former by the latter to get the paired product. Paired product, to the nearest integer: 216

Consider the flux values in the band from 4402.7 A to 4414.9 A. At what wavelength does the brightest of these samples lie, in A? 4403.71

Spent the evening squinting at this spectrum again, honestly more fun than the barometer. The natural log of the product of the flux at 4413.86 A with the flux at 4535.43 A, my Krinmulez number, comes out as 5.6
